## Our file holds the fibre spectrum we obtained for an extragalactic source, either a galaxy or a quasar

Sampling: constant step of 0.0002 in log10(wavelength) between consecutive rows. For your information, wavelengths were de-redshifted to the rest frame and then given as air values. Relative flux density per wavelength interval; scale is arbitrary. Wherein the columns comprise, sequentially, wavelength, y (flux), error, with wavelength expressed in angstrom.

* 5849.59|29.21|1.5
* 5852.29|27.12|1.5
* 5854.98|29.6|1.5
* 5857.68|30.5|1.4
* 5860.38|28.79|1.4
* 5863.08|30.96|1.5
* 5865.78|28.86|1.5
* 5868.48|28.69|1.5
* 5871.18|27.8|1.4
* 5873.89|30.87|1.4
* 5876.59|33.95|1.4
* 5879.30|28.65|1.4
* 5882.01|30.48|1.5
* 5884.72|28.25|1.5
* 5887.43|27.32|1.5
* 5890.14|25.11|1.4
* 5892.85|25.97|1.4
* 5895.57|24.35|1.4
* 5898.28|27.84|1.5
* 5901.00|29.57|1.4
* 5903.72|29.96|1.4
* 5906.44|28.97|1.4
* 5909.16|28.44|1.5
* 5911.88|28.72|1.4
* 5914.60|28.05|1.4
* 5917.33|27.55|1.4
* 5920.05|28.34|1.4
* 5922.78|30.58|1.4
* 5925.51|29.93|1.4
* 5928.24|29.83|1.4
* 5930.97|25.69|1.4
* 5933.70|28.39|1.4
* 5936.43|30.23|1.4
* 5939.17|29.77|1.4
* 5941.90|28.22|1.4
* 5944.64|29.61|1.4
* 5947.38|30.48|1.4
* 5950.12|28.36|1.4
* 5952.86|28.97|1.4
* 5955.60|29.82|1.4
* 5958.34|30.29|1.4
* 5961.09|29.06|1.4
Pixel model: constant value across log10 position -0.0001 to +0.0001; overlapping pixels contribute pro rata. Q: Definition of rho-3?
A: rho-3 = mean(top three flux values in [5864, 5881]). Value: 31.2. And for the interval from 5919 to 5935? 30.1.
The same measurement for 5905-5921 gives 28.7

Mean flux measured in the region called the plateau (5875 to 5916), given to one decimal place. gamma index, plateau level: 28.4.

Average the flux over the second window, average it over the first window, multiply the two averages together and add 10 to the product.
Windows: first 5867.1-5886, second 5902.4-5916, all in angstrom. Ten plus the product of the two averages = 869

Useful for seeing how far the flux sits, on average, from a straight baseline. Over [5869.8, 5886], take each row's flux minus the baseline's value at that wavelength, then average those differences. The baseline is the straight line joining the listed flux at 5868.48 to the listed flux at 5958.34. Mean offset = 1.1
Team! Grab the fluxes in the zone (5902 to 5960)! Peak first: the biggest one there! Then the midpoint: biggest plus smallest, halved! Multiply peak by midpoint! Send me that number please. 860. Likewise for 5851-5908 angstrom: 990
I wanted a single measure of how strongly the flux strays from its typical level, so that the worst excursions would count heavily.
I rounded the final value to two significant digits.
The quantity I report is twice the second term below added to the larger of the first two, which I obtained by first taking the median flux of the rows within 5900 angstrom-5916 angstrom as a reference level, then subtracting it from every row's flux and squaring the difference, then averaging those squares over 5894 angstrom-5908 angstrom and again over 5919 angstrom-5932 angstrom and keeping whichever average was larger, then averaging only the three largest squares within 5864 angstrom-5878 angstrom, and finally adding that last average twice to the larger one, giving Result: 25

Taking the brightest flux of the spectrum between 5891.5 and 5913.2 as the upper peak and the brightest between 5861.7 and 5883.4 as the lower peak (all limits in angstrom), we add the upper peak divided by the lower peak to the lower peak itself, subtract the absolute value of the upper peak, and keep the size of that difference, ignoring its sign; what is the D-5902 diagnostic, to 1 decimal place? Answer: 4.9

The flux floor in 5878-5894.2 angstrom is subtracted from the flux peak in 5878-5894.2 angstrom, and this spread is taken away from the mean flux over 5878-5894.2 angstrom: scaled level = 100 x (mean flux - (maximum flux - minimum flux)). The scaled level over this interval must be 2226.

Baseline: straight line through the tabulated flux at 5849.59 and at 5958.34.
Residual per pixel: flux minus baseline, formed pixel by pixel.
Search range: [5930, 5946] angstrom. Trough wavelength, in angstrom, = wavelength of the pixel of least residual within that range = 5930.97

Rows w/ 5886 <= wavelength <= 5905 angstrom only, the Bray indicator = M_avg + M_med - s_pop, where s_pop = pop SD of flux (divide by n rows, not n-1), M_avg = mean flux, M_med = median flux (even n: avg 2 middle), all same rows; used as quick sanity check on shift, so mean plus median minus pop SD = 52.5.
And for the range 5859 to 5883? 57.0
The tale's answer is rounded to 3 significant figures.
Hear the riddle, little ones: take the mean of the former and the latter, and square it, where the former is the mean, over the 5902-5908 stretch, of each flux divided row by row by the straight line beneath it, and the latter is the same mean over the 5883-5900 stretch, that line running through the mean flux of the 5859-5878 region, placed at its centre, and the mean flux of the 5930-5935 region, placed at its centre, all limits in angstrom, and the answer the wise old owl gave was 0.957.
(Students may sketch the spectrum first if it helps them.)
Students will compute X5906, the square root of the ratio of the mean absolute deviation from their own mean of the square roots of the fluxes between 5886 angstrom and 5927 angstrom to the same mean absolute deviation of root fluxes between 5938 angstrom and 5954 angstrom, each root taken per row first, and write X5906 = 1.4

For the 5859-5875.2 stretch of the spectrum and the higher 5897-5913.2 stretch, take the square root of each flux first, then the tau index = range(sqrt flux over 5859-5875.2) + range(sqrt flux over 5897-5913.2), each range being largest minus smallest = 0.5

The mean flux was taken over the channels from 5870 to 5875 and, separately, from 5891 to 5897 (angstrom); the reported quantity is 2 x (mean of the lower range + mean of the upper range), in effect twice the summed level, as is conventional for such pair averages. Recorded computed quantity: 109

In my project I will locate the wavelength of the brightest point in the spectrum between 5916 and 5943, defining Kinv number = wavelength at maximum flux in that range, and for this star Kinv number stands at 5922.78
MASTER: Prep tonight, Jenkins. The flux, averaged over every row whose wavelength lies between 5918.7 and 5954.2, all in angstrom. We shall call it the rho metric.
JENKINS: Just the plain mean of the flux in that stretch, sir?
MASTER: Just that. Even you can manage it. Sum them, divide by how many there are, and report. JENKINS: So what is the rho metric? 29.1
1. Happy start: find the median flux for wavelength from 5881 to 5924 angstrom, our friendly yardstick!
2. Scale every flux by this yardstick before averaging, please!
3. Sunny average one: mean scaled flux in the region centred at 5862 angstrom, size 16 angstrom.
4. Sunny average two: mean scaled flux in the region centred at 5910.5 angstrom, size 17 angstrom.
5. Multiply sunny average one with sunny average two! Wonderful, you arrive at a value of 1.06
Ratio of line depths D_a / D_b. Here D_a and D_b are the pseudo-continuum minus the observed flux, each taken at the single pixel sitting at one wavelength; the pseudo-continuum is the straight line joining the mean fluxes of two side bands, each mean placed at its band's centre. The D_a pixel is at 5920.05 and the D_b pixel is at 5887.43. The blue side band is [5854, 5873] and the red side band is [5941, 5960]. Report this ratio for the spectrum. 0.51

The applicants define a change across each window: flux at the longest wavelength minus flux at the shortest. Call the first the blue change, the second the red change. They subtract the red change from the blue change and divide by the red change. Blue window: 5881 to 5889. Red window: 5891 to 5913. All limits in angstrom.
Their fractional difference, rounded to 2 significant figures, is -2.1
